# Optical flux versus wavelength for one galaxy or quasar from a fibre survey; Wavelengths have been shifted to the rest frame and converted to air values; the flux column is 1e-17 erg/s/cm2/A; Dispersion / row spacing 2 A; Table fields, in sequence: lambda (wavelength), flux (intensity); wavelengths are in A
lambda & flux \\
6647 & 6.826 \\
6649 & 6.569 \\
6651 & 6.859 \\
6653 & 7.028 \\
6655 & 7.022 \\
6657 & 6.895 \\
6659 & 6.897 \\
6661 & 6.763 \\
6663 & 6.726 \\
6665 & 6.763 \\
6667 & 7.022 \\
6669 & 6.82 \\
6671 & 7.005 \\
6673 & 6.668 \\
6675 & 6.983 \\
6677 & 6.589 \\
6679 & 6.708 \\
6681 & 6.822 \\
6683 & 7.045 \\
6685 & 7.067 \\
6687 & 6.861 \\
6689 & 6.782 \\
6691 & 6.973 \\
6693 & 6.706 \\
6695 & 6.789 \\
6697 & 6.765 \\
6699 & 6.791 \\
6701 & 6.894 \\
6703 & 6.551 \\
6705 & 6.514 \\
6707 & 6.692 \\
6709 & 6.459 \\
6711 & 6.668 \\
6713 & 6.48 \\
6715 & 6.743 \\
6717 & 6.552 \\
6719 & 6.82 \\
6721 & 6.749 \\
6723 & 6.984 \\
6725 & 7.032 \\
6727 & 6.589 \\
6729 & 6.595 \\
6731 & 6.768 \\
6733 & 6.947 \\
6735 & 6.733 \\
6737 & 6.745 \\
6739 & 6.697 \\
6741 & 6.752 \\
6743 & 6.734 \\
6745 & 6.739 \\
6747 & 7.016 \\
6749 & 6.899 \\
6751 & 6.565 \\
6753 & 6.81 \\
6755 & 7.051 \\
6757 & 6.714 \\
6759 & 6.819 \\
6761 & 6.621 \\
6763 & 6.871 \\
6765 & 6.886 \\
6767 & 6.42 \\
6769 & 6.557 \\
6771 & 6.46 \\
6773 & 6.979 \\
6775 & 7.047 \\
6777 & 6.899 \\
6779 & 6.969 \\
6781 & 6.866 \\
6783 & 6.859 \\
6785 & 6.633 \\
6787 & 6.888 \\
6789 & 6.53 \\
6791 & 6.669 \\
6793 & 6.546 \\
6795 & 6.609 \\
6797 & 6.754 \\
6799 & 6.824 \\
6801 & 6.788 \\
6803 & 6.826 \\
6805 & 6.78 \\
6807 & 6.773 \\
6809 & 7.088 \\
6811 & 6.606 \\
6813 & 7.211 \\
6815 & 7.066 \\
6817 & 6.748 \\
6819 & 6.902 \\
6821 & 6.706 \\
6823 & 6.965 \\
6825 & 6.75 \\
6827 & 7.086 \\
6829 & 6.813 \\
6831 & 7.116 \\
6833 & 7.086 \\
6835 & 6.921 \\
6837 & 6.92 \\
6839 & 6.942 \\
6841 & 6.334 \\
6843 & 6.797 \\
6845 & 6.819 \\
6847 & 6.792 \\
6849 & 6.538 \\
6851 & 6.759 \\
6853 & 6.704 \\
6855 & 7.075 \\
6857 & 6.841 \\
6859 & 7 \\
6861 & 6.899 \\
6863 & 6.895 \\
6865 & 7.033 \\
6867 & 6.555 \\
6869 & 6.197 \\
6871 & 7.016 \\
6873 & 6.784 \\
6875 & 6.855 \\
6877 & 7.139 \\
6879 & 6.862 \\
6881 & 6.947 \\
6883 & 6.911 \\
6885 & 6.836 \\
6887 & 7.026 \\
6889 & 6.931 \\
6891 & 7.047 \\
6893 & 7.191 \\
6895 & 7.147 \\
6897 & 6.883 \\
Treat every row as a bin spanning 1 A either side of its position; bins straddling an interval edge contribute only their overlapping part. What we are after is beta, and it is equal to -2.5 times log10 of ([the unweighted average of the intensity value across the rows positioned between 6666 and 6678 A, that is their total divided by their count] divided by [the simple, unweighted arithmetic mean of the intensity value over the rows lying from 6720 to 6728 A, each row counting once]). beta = -0.001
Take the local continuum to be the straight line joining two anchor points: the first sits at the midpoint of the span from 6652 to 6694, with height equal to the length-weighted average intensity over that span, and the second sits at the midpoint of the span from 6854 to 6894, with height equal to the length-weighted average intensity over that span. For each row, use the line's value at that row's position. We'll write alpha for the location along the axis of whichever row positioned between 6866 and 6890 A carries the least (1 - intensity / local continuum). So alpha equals 6877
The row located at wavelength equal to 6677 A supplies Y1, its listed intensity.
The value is 6.589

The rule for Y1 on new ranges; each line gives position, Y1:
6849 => 6.538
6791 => 6.669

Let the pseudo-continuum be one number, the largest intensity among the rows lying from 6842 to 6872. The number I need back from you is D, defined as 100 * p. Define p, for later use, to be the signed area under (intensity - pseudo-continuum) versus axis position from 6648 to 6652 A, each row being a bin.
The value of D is -144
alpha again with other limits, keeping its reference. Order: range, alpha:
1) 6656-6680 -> 6667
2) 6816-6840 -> 6831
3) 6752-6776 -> 6755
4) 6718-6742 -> 6725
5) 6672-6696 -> 6685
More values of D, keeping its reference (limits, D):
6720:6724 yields -83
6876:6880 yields -30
